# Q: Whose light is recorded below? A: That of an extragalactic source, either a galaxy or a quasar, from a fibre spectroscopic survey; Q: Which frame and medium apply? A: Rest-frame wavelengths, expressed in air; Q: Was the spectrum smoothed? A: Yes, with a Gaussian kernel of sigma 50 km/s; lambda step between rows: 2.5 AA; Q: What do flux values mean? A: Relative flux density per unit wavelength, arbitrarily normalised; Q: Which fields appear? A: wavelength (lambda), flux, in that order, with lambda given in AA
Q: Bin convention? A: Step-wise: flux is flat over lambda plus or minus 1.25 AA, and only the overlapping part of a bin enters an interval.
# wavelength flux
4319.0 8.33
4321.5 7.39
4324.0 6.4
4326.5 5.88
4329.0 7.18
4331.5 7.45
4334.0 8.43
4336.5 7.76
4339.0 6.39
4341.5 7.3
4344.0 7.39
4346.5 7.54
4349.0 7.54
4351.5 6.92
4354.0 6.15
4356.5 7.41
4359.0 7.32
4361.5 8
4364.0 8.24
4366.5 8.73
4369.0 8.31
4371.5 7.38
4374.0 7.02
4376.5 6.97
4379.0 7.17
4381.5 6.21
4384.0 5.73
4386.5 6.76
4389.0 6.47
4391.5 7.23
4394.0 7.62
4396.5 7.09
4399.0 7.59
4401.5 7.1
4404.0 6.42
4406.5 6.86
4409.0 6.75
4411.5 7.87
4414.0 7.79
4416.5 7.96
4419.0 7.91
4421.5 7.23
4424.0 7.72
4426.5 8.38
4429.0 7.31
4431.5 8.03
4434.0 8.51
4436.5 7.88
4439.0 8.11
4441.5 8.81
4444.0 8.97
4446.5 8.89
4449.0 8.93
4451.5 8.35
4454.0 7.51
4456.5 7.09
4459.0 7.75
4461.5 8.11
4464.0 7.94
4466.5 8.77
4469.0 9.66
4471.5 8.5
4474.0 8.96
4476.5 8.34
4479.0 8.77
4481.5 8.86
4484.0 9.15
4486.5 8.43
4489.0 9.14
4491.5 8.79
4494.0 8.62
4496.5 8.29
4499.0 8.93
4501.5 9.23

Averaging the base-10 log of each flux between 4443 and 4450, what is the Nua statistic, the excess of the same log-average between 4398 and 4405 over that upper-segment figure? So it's -0.10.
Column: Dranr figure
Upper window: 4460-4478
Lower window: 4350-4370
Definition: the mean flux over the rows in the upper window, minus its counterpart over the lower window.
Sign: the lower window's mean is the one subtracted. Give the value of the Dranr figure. 0.98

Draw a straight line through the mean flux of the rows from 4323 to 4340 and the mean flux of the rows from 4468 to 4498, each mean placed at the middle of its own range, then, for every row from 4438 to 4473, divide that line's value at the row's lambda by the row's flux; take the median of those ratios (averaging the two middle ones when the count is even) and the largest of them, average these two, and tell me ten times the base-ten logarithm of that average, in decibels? 0.44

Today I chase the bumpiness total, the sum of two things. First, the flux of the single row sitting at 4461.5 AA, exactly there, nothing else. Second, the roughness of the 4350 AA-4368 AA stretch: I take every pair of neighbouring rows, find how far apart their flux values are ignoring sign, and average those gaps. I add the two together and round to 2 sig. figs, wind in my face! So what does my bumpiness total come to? 8.7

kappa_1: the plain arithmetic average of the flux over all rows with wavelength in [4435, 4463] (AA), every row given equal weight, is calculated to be 8.2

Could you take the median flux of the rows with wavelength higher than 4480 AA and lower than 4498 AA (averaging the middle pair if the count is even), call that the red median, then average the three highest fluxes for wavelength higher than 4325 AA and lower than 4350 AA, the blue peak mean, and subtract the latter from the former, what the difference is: 0.9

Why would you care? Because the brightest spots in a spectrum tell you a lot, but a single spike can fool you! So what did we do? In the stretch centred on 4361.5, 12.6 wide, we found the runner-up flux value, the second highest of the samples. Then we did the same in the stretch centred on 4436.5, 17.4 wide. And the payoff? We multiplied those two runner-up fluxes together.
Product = 73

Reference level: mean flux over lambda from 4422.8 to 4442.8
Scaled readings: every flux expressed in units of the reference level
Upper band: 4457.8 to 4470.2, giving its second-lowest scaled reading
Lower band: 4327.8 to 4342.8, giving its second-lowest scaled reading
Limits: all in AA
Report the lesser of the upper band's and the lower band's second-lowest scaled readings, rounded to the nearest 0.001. 0.887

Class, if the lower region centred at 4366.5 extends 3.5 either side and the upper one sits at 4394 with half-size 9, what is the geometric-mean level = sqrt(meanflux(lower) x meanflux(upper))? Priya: 7.7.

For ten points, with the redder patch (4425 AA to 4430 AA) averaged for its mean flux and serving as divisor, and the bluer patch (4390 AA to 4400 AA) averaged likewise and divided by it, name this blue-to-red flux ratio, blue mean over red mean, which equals 0.94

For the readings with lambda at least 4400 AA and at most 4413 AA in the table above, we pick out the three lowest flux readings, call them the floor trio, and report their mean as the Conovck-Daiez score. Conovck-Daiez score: 6.7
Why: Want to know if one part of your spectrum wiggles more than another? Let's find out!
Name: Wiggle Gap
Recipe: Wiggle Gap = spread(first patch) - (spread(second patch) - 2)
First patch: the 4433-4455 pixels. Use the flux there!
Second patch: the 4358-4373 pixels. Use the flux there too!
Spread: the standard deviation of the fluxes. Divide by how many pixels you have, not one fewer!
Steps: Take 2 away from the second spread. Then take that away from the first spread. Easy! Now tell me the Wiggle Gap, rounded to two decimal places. 1.98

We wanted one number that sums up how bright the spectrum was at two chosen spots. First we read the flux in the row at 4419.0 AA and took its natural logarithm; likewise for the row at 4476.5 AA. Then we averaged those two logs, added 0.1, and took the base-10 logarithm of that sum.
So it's 0.34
